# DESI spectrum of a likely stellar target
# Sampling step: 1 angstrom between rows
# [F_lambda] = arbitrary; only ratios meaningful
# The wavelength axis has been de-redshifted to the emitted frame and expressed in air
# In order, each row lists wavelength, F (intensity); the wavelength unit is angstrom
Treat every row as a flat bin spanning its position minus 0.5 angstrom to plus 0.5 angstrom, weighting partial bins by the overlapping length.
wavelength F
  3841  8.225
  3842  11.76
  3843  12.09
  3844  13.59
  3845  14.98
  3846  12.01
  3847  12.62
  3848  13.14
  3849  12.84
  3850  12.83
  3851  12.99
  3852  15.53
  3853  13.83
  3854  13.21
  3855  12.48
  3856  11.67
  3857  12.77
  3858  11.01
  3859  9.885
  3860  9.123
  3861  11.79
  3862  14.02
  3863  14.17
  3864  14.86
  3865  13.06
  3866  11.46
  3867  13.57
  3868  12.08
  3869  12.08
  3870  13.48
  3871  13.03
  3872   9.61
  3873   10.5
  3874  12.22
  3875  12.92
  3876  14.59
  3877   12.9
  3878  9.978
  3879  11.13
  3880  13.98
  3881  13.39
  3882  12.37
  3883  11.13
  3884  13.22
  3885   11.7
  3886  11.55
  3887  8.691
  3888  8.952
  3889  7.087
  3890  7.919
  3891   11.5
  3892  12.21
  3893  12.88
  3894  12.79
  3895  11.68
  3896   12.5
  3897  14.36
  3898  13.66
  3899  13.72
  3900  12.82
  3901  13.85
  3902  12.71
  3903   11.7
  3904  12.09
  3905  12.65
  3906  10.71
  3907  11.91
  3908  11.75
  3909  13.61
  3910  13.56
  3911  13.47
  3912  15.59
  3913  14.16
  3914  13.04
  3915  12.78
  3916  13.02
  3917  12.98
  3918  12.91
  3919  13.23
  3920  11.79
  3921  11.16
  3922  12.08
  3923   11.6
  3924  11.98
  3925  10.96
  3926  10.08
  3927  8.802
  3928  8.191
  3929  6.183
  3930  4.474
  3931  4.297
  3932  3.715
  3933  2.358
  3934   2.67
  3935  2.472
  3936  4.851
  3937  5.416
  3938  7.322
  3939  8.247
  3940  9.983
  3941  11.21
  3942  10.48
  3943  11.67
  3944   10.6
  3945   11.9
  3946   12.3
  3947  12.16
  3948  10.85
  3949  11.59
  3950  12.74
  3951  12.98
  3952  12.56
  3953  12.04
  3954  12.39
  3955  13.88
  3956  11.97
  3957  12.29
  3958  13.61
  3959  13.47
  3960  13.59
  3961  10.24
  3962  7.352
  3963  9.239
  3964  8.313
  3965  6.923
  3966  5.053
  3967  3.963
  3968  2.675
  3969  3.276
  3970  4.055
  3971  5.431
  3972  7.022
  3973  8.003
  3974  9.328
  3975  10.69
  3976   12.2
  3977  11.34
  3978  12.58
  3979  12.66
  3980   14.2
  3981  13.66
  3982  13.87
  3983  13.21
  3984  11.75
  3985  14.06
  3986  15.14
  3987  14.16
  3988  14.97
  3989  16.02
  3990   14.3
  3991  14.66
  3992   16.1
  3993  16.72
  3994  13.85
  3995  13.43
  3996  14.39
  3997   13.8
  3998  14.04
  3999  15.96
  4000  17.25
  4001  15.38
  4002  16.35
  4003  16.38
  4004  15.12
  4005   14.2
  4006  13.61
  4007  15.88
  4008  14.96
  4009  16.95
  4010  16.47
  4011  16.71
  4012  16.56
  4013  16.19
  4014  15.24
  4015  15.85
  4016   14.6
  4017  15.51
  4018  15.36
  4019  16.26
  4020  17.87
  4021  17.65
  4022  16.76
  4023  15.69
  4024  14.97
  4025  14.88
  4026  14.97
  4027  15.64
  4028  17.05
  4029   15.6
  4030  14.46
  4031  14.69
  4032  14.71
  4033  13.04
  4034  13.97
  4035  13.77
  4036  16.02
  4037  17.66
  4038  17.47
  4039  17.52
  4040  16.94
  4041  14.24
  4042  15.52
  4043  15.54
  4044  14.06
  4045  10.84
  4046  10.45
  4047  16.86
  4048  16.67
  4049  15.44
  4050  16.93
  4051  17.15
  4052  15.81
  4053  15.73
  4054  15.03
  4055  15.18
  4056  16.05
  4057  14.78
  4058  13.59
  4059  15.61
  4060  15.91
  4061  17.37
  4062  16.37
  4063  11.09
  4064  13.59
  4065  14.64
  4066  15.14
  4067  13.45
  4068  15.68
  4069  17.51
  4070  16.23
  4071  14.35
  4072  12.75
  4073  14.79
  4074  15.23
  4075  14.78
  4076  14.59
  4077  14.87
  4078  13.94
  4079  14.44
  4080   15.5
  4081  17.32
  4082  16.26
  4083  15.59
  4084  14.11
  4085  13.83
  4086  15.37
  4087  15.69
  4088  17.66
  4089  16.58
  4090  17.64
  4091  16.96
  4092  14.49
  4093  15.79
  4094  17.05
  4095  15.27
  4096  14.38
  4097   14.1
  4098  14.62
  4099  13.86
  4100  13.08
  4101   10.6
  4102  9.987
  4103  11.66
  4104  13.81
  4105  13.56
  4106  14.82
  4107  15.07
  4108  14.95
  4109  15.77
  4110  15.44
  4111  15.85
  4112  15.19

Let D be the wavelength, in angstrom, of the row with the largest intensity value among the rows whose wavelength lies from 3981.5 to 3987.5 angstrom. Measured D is 3986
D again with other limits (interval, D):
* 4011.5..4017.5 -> 4012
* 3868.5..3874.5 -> 3870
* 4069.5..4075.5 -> 4070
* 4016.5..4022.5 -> 4020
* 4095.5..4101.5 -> 4098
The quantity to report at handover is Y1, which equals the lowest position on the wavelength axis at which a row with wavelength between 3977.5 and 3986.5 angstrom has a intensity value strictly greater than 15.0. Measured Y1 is 3986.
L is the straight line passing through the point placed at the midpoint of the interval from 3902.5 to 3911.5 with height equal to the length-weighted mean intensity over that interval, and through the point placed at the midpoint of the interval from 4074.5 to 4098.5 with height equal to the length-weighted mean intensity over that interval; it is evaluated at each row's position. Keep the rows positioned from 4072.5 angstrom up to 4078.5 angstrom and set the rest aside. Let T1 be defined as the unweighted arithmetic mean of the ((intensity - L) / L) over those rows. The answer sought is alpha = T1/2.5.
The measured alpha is -0.01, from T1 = -0.04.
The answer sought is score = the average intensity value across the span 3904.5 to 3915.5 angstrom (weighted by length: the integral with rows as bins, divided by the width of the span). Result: 13.0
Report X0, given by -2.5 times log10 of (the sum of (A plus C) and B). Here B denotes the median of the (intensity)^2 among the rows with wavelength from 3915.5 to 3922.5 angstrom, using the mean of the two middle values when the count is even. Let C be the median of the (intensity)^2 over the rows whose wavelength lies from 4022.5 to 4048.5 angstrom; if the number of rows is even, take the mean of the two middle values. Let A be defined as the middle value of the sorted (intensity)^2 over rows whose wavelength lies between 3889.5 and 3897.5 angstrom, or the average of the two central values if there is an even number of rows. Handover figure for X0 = -6.85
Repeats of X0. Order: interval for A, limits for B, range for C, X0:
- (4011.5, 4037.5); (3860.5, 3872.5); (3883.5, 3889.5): -6.79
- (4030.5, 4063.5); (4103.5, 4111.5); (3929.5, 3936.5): -6.70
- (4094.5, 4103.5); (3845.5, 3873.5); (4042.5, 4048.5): -6.90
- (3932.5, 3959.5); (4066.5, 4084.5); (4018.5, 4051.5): -6.94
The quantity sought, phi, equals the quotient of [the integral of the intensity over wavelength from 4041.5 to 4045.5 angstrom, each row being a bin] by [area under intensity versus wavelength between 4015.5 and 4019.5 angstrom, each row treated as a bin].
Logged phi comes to 0.91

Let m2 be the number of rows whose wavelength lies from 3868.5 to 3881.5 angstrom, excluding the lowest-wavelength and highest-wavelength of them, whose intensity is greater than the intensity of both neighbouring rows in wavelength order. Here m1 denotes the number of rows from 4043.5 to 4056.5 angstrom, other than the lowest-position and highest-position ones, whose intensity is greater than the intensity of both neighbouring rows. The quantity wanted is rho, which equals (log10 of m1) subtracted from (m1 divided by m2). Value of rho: 0.4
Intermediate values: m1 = 2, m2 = 3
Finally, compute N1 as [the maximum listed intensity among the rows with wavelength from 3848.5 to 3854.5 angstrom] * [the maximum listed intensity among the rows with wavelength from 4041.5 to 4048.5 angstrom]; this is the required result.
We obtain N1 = 262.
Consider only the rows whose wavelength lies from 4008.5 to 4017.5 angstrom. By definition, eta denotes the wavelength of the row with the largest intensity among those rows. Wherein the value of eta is 4009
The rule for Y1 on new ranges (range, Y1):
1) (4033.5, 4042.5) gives 4036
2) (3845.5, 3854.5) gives 3852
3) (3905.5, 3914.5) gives 3912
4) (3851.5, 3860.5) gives 3852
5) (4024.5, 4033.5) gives 4027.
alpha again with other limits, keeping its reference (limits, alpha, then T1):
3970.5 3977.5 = -0.13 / -0.32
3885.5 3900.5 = -0.02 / -0.05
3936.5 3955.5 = -0.06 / -0.15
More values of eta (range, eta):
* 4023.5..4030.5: 4028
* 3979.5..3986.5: 3986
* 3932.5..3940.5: 3940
